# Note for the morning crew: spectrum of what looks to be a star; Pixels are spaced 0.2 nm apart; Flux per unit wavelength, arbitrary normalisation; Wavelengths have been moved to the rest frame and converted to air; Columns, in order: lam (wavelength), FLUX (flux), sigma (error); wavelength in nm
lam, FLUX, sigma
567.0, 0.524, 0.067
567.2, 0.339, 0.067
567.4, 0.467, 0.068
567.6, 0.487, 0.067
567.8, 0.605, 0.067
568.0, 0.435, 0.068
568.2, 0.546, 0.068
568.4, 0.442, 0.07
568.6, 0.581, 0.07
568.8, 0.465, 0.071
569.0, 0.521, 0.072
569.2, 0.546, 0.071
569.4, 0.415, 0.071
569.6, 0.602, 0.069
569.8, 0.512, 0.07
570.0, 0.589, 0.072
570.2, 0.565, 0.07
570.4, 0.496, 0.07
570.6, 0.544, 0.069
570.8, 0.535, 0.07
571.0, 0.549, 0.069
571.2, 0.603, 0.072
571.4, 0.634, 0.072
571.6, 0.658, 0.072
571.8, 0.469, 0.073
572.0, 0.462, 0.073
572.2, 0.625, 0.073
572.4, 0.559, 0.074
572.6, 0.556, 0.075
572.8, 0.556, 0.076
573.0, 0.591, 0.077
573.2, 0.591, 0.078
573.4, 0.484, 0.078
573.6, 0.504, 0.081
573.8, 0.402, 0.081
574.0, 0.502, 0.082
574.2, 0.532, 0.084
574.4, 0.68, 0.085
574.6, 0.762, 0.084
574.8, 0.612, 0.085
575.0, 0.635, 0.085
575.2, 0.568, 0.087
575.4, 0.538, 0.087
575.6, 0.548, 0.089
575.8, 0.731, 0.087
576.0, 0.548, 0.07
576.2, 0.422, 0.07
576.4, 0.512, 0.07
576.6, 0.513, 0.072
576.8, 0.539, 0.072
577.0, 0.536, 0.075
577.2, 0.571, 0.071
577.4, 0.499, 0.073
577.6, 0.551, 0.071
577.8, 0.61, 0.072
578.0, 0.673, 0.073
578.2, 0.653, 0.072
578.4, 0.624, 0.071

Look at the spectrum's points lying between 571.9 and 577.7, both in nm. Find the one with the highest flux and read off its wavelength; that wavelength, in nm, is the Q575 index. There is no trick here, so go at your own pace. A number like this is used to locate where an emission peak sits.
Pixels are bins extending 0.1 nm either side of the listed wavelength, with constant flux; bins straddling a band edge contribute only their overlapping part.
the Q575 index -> 574.6 nm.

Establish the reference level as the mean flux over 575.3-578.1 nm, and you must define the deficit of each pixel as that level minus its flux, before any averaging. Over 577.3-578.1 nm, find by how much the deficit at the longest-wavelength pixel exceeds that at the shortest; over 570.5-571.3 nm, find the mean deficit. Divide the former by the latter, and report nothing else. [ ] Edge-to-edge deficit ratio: 139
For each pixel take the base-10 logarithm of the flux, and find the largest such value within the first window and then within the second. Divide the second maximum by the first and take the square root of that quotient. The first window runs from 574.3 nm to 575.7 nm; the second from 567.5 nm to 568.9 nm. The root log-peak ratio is 1.36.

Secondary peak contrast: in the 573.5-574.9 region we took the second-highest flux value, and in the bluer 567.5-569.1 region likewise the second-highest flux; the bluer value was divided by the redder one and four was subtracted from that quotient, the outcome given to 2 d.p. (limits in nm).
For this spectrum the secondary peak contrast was -3.15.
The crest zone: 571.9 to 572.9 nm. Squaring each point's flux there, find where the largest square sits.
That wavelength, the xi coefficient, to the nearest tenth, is 572.2 nm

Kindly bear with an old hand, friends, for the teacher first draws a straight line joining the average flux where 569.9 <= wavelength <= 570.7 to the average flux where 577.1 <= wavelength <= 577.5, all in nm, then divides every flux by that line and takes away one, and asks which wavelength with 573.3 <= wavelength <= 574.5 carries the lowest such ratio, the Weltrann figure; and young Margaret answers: 573.8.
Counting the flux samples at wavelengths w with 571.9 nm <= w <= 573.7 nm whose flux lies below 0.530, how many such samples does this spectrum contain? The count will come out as 3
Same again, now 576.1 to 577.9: 4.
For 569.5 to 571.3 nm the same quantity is 2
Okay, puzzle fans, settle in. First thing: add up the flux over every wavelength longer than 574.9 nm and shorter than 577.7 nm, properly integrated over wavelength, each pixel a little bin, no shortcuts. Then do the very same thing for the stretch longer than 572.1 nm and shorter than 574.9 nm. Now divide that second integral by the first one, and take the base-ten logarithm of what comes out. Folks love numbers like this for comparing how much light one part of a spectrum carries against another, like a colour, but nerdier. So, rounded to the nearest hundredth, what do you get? 0.01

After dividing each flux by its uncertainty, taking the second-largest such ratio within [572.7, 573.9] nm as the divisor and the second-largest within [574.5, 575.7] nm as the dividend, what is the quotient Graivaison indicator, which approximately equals 0.99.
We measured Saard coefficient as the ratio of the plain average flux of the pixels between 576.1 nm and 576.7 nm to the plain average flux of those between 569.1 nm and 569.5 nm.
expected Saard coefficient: 1.00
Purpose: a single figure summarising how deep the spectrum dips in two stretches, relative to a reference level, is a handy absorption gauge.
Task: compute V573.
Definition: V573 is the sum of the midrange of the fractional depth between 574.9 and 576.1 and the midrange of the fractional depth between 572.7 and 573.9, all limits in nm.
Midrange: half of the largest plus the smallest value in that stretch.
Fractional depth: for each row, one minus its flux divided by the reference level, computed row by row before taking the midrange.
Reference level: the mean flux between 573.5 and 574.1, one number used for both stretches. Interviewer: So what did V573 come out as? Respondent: -0.41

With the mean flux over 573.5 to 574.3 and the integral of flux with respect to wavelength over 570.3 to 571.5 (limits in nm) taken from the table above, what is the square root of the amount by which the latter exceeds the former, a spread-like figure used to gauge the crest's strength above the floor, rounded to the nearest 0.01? 0.43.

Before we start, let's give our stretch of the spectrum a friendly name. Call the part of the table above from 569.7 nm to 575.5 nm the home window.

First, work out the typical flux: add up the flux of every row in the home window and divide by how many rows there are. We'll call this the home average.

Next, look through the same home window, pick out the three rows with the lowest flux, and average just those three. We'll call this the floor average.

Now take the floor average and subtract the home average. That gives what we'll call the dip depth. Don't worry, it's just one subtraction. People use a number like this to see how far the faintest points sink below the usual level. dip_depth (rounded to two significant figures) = -0.12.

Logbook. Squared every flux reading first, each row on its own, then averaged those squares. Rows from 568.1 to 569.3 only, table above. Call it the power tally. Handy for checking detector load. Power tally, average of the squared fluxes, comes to 0.27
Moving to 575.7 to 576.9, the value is 0.30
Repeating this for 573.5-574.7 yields 0.33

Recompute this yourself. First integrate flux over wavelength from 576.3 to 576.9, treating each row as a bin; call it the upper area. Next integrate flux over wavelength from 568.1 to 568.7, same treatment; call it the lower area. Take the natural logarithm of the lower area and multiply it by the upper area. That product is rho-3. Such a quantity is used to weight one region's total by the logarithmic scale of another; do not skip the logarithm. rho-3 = -0.363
